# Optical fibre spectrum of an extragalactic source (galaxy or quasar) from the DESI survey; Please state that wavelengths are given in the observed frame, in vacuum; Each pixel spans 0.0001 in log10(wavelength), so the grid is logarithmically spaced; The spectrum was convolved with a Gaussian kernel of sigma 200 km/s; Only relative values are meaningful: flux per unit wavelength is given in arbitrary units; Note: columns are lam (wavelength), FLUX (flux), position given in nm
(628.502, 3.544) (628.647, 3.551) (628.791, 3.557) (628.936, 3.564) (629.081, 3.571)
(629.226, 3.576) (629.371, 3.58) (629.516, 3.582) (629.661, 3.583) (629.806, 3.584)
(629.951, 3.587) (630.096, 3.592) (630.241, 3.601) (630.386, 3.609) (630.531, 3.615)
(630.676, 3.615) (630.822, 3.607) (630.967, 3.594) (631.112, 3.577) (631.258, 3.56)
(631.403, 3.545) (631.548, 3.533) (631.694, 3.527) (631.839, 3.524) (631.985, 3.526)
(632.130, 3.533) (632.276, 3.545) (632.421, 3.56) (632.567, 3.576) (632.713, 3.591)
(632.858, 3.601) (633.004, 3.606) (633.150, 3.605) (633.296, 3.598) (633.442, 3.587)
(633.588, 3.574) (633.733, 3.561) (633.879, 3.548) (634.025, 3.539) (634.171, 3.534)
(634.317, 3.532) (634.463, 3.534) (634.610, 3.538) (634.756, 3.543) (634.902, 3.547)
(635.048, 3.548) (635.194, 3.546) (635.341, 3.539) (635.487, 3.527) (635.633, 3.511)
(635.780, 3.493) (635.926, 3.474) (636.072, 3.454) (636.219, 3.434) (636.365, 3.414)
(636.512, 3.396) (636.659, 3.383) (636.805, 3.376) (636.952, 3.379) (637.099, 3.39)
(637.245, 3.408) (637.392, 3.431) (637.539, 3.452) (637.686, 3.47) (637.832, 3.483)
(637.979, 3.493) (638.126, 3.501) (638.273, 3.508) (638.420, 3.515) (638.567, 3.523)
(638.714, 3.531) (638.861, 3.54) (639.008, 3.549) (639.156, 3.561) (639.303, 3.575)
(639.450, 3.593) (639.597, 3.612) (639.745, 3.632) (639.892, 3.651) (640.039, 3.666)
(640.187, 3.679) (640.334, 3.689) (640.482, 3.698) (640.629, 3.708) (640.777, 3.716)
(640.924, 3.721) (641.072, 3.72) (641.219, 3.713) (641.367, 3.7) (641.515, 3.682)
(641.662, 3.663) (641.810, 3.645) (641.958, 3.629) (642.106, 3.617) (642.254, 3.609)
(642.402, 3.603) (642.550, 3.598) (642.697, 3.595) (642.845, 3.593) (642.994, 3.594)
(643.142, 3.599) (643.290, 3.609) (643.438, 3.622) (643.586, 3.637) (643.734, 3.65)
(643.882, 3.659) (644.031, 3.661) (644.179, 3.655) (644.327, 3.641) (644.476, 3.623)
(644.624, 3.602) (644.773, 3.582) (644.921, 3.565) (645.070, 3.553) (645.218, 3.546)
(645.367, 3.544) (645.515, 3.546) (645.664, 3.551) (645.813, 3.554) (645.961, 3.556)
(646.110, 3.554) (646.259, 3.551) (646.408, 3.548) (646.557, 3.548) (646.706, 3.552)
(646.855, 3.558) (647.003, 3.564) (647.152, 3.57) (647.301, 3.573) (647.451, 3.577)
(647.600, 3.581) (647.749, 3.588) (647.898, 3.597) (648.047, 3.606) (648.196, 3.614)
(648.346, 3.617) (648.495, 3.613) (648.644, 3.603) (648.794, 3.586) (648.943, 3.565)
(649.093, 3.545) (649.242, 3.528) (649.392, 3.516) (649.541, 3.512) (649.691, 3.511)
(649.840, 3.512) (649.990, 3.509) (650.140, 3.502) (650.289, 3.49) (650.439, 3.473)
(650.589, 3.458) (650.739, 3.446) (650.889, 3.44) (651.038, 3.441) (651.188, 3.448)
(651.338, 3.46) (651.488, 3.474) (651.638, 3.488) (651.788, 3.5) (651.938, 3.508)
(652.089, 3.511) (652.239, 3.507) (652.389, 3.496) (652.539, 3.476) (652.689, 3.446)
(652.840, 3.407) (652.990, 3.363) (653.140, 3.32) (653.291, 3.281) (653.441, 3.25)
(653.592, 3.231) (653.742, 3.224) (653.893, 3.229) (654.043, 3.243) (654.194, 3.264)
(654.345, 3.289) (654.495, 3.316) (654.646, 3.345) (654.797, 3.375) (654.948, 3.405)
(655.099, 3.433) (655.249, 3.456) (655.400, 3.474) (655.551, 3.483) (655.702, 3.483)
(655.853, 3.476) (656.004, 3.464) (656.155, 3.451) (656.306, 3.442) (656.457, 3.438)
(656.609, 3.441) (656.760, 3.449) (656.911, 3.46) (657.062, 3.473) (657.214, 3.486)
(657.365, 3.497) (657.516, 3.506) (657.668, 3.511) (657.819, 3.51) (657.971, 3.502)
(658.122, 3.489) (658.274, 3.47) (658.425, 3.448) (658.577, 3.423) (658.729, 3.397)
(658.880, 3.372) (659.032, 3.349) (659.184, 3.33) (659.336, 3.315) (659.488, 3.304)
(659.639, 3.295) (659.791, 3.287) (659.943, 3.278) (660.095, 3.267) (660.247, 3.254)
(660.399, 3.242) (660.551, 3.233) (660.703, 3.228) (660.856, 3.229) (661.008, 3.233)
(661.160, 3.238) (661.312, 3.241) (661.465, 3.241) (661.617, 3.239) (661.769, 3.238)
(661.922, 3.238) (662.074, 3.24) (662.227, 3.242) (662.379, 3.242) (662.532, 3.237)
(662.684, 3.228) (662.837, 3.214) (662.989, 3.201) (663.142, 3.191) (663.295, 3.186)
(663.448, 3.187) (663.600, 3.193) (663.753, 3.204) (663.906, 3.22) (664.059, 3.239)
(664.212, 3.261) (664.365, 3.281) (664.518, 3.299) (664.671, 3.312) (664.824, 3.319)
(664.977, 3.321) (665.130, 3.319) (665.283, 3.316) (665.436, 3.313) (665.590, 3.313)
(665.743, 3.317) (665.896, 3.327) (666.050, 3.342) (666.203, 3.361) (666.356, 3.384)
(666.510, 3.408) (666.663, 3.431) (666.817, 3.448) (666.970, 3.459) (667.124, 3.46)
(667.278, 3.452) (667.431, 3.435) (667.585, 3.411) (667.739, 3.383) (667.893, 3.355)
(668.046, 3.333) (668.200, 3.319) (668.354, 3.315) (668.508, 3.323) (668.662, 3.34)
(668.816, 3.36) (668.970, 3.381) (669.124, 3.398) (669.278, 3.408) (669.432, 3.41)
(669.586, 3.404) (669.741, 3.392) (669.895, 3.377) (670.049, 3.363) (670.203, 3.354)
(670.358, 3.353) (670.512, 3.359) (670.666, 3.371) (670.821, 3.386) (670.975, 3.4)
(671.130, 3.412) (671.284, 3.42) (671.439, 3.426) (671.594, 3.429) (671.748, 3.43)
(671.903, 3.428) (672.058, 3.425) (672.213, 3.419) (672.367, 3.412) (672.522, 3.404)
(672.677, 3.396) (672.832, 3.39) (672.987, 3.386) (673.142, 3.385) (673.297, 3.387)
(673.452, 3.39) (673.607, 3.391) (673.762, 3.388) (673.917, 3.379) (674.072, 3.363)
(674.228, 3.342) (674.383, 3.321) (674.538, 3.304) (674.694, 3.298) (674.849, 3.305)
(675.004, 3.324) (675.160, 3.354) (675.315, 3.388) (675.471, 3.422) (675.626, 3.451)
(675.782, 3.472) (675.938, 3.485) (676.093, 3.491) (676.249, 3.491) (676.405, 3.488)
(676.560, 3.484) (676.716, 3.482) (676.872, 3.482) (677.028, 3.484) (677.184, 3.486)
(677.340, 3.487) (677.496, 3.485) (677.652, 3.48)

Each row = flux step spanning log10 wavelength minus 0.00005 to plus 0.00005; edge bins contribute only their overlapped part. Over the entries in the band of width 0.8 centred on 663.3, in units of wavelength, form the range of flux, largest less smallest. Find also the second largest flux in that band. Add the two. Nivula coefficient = 3.21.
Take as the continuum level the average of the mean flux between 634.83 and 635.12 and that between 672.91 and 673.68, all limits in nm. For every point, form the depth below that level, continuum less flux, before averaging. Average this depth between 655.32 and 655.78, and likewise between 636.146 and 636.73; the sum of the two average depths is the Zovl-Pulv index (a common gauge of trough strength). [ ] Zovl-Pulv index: 0.05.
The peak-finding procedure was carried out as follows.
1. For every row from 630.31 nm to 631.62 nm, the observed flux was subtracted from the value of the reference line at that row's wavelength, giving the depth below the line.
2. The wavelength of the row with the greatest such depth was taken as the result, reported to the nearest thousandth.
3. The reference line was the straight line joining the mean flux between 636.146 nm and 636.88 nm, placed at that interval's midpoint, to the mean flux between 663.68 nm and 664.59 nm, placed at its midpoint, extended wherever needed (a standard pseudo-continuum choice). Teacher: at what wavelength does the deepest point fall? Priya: 631.548 nm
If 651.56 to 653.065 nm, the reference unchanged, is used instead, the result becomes 652.990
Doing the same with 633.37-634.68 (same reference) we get 634.317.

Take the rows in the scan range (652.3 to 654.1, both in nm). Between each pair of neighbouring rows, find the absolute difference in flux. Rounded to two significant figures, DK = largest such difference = 0.044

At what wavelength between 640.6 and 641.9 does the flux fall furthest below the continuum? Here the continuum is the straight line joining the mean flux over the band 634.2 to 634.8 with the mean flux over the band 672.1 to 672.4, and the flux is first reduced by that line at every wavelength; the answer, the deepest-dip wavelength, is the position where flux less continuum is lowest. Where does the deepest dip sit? 641.810 nm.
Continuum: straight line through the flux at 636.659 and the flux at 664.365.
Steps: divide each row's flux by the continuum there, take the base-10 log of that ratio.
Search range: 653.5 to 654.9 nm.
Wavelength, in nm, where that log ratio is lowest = 653.742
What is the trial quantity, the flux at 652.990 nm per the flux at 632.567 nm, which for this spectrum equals 0.940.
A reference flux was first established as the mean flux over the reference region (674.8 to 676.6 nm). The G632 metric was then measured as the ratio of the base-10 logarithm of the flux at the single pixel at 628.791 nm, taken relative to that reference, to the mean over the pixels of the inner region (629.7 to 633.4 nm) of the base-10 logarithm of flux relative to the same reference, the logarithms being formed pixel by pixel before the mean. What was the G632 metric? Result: 0.9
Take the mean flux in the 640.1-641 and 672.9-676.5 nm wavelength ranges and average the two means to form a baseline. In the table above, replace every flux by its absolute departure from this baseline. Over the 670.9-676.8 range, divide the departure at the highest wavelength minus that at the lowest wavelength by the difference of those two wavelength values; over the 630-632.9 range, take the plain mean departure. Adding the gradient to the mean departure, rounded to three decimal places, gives 0.020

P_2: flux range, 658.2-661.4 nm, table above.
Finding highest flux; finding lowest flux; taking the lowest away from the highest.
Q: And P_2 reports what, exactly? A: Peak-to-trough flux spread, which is 0.24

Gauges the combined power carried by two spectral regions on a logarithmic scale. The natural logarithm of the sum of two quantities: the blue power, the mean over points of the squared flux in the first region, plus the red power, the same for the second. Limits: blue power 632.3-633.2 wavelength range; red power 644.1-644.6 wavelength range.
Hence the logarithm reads 3.26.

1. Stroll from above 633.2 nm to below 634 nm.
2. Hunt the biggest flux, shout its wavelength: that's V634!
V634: 633.296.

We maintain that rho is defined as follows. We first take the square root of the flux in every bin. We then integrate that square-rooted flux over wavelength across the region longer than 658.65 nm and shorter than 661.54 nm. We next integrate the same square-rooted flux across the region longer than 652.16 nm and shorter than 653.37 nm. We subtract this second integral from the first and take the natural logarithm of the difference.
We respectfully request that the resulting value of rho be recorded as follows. 1.10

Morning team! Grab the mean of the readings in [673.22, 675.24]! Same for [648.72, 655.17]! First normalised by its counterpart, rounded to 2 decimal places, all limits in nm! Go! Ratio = 0.98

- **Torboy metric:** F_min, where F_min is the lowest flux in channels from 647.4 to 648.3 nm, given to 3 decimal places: 3.577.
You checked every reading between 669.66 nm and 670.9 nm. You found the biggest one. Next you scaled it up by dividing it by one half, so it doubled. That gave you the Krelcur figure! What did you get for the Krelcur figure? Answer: 6.78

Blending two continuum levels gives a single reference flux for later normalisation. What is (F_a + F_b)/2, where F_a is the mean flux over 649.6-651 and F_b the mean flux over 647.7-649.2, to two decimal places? 3.54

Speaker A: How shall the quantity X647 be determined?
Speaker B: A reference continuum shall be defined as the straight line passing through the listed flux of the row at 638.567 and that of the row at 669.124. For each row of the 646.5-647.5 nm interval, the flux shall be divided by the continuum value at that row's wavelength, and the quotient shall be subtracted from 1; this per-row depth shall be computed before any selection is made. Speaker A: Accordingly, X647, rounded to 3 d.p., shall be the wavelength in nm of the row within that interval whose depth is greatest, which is 646.557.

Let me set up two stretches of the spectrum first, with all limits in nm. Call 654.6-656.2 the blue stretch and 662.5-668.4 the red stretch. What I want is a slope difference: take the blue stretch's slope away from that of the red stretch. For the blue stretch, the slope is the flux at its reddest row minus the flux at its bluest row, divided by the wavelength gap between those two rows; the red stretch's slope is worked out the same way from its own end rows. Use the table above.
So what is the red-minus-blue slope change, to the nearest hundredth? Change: -0.06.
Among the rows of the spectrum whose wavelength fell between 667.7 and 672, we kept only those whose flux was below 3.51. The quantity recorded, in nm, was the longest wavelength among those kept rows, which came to 671.903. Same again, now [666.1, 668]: 667.893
